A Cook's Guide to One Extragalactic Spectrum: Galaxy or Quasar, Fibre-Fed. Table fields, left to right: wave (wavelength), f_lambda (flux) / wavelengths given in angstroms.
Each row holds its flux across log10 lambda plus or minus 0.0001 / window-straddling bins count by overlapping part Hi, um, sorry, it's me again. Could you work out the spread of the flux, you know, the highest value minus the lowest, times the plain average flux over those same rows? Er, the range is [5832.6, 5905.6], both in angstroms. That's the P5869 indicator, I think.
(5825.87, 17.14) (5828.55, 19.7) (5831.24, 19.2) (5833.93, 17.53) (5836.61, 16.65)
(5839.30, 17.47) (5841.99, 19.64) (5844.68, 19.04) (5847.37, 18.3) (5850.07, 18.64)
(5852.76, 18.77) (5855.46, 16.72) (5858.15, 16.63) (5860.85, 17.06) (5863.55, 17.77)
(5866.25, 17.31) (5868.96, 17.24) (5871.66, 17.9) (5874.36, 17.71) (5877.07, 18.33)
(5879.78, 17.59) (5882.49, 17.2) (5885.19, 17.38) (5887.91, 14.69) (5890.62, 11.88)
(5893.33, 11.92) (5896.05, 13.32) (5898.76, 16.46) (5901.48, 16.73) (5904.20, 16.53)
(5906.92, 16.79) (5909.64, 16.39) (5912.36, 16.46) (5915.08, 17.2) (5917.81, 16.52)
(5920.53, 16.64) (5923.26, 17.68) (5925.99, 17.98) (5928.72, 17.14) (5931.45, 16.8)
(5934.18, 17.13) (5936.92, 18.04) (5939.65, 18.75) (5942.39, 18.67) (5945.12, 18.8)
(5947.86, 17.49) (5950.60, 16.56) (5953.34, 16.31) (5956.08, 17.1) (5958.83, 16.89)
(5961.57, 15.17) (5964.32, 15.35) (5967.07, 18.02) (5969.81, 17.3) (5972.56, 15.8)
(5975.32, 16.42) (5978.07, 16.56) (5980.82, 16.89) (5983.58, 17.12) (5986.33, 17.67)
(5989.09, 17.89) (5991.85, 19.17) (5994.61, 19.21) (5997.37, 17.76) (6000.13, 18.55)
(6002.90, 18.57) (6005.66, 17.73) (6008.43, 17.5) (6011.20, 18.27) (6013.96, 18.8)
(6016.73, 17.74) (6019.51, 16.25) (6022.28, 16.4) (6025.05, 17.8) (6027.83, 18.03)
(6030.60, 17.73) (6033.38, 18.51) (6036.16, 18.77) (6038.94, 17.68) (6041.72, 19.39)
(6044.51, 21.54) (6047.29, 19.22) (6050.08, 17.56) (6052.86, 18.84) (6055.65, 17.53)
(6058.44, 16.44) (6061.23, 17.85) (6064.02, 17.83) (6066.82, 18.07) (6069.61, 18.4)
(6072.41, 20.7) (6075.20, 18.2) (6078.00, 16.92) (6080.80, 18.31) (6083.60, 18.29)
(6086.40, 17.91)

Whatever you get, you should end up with 131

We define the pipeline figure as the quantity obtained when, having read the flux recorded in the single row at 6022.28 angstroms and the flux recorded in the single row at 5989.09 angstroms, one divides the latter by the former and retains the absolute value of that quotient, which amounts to 1.09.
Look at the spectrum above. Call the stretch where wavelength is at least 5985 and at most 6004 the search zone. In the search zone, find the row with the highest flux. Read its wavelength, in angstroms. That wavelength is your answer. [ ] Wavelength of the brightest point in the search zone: 5994.61 angstroms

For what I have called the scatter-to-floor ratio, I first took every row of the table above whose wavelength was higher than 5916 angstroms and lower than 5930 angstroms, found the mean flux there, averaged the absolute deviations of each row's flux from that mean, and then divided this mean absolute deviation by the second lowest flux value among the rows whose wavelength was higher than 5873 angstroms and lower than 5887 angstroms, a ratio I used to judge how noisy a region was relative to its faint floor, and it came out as 0.029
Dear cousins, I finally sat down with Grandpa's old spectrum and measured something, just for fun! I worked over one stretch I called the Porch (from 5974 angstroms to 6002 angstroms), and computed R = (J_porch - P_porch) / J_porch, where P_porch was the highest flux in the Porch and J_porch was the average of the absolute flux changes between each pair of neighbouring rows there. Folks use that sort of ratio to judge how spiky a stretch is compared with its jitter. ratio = -33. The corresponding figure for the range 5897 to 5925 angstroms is -41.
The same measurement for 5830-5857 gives -18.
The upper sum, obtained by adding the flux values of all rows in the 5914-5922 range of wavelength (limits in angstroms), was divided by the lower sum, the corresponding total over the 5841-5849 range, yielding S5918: 0.88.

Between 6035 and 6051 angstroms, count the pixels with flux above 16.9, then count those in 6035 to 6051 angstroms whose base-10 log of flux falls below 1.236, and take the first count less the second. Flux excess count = 6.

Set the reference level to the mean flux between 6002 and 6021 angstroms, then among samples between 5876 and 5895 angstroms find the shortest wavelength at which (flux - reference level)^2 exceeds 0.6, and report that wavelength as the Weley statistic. 5887.91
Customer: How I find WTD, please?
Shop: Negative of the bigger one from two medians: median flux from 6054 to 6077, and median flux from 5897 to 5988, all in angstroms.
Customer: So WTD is -18.0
